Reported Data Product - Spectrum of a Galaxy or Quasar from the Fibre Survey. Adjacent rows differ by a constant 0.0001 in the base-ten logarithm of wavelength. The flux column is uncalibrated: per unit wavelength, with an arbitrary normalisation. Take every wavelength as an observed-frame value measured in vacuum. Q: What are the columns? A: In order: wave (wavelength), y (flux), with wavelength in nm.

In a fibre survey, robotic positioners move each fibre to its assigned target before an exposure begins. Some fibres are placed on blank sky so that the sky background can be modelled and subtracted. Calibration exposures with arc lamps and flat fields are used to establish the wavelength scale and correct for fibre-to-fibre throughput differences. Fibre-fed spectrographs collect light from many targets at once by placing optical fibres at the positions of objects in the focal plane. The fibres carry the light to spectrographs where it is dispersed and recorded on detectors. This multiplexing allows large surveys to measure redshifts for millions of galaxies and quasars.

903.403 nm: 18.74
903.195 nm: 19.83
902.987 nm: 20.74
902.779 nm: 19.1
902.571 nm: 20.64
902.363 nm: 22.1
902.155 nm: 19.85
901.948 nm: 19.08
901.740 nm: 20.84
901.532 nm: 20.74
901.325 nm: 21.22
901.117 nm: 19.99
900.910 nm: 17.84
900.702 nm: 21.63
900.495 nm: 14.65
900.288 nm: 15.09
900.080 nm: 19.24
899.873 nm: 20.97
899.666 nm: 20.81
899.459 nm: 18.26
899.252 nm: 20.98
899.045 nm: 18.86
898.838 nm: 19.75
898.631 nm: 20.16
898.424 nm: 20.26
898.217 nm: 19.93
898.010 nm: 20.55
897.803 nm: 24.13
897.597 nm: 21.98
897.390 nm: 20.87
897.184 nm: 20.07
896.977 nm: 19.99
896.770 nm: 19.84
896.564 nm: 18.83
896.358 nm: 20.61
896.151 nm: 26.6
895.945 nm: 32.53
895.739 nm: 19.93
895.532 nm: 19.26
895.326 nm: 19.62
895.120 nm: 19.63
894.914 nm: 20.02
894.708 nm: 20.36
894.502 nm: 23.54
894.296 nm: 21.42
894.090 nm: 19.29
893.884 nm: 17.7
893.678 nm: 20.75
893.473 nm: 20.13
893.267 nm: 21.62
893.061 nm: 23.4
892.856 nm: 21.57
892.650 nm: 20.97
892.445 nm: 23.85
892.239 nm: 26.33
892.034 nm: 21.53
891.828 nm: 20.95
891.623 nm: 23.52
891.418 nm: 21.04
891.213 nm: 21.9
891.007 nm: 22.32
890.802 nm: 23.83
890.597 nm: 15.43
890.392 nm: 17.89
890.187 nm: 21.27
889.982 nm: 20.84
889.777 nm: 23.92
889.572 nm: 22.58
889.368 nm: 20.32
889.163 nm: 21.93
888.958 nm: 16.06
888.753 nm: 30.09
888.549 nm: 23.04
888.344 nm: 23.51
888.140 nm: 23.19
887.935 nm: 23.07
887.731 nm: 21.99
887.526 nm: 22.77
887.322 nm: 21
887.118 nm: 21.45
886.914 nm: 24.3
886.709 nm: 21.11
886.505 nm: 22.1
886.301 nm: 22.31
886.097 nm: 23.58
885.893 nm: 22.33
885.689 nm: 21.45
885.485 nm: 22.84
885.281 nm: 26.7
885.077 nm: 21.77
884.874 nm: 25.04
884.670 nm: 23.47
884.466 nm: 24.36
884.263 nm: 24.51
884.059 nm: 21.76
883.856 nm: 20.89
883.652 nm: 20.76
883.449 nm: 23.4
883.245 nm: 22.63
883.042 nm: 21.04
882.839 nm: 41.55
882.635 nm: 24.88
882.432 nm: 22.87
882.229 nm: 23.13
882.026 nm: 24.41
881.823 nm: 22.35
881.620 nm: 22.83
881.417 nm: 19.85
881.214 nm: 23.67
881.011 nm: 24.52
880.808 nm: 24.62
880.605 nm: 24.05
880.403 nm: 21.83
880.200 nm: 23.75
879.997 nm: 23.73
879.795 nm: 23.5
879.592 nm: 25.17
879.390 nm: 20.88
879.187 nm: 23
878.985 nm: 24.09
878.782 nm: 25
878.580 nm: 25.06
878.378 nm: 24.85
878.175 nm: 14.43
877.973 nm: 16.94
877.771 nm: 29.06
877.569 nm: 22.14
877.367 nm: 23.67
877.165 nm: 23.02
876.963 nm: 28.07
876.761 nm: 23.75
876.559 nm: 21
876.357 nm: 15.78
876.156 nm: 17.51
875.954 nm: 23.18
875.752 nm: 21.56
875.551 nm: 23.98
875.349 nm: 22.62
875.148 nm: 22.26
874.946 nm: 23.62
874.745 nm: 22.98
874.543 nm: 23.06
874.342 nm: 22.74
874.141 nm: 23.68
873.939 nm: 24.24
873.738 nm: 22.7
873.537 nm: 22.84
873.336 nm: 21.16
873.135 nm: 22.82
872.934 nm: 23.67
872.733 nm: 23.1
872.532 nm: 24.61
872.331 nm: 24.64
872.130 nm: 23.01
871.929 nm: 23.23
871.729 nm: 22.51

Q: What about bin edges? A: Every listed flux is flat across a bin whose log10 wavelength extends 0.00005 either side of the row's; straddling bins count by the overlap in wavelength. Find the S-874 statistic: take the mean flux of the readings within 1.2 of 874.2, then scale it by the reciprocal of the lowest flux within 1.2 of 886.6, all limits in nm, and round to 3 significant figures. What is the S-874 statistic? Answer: 1.09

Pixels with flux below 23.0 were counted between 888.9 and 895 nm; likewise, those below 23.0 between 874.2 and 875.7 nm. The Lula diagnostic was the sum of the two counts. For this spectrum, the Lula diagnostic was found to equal 27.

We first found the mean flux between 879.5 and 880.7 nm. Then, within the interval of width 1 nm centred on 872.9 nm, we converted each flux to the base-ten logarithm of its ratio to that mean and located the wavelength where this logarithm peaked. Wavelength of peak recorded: 872.532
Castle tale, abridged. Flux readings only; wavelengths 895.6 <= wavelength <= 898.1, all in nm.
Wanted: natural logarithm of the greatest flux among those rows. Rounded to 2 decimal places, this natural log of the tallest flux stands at 3.48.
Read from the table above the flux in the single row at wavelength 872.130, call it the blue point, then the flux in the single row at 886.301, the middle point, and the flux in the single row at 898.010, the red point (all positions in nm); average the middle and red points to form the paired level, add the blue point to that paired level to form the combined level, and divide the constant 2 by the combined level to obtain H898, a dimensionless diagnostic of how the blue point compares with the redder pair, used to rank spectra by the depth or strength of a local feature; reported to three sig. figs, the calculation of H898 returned 0.0450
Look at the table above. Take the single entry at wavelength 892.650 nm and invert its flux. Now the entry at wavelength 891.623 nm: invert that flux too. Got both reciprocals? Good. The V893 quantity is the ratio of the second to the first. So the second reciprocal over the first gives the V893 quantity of 0.89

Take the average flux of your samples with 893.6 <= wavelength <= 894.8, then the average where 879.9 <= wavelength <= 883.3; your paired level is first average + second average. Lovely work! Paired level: 44.7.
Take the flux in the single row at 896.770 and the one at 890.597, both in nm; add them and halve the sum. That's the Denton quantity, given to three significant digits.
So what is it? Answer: 17.6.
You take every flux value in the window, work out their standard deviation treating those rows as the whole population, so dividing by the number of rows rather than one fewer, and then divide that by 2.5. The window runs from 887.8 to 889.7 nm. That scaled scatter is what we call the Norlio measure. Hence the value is 1.4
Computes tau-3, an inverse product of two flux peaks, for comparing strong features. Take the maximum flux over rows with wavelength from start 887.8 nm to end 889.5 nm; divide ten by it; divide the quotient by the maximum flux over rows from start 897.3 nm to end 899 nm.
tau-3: 0.0138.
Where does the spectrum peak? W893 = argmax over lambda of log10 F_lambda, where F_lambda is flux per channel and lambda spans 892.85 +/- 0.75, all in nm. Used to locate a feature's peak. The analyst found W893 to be 892.239 nm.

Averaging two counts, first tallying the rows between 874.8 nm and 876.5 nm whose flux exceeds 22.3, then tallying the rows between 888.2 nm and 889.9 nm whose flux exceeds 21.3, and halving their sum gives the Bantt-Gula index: 5.0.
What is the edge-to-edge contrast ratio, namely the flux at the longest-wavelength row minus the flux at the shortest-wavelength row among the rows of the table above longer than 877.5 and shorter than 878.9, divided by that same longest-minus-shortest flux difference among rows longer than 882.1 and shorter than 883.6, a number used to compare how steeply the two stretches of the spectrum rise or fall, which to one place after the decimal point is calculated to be 10.6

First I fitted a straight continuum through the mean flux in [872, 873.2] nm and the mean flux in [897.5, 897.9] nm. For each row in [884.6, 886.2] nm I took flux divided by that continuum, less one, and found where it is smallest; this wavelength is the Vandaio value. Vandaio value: 885.689 nm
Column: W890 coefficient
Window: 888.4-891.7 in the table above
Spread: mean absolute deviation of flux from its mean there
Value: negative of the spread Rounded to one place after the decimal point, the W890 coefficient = -2.3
